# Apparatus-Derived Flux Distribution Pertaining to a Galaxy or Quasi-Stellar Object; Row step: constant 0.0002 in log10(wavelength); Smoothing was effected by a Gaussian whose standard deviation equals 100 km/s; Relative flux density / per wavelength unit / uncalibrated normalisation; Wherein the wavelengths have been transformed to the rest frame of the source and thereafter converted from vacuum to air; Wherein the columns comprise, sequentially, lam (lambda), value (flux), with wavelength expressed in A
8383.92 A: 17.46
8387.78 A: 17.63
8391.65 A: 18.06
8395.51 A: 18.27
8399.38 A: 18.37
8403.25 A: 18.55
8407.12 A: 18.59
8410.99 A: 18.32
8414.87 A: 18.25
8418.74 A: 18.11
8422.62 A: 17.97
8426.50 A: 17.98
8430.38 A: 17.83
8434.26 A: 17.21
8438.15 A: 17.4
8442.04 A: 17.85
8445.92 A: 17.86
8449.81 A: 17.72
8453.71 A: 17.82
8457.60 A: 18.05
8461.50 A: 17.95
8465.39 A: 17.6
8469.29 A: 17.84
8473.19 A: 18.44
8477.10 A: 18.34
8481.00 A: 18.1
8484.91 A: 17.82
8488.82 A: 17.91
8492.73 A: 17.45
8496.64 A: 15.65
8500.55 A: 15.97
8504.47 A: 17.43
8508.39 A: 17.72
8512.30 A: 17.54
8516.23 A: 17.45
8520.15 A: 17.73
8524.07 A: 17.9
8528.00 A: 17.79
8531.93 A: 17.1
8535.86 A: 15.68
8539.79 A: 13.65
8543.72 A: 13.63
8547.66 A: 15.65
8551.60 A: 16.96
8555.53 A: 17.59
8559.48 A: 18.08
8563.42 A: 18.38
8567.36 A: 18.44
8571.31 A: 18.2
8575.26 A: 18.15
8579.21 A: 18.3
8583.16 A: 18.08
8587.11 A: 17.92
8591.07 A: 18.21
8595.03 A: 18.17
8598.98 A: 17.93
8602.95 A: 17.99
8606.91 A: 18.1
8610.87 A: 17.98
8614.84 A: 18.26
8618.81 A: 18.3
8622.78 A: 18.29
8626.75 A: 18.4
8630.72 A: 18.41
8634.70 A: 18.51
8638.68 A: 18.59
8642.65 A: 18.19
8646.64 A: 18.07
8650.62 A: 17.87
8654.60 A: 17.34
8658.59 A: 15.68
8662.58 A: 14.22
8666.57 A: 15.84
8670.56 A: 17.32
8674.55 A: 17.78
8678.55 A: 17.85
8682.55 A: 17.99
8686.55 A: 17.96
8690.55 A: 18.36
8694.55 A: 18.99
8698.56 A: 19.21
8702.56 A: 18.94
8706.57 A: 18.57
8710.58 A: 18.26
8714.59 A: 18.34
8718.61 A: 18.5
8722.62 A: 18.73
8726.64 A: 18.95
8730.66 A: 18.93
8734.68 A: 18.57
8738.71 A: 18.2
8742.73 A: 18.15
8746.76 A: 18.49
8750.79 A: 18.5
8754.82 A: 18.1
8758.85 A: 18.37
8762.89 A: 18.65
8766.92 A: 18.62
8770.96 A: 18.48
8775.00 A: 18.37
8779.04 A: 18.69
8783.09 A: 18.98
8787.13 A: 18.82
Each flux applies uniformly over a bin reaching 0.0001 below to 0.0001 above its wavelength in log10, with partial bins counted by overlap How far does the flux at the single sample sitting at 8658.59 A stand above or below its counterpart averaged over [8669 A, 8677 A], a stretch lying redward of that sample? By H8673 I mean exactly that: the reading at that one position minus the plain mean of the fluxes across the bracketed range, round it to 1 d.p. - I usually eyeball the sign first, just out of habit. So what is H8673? -1.9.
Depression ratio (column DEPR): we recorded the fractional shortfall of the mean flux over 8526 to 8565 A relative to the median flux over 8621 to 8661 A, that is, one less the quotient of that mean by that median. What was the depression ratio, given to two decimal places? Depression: 0.10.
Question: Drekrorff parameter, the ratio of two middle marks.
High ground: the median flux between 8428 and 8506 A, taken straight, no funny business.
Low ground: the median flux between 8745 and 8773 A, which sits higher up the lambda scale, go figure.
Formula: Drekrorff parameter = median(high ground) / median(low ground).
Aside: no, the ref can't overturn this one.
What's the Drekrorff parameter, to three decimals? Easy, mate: 0.964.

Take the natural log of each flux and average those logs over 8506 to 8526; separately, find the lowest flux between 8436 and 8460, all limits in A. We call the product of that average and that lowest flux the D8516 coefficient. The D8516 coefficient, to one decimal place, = 50.0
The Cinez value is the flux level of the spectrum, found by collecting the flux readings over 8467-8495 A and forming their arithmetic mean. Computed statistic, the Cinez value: 18.0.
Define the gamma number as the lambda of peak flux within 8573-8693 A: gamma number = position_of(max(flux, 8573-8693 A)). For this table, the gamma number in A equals 8638.68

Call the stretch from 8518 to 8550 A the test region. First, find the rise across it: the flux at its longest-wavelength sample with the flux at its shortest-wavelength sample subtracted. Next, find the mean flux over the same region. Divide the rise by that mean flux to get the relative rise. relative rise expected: -0.13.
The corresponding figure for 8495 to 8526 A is 0.13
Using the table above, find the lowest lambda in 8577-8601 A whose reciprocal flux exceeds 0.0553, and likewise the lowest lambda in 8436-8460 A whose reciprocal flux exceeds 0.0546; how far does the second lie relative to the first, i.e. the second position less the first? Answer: -145.0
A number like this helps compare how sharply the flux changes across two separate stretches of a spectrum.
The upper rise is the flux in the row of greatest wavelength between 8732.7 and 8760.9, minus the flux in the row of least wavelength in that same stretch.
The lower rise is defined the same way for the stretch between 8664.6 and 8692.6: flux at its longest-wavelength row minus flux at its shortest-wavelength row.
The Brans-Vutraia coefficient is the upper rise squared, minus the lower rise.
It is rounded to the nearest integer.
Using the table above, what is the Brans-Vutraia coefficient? -2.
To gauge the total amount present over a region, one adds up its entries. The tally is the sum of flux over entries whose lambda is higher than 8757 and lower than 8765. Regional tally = 37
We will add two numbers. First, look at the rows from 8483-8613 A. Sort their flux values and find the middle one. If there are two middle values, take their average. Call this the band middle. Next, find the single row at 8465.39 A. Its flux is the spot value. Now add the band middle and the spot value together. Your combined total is 35.4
